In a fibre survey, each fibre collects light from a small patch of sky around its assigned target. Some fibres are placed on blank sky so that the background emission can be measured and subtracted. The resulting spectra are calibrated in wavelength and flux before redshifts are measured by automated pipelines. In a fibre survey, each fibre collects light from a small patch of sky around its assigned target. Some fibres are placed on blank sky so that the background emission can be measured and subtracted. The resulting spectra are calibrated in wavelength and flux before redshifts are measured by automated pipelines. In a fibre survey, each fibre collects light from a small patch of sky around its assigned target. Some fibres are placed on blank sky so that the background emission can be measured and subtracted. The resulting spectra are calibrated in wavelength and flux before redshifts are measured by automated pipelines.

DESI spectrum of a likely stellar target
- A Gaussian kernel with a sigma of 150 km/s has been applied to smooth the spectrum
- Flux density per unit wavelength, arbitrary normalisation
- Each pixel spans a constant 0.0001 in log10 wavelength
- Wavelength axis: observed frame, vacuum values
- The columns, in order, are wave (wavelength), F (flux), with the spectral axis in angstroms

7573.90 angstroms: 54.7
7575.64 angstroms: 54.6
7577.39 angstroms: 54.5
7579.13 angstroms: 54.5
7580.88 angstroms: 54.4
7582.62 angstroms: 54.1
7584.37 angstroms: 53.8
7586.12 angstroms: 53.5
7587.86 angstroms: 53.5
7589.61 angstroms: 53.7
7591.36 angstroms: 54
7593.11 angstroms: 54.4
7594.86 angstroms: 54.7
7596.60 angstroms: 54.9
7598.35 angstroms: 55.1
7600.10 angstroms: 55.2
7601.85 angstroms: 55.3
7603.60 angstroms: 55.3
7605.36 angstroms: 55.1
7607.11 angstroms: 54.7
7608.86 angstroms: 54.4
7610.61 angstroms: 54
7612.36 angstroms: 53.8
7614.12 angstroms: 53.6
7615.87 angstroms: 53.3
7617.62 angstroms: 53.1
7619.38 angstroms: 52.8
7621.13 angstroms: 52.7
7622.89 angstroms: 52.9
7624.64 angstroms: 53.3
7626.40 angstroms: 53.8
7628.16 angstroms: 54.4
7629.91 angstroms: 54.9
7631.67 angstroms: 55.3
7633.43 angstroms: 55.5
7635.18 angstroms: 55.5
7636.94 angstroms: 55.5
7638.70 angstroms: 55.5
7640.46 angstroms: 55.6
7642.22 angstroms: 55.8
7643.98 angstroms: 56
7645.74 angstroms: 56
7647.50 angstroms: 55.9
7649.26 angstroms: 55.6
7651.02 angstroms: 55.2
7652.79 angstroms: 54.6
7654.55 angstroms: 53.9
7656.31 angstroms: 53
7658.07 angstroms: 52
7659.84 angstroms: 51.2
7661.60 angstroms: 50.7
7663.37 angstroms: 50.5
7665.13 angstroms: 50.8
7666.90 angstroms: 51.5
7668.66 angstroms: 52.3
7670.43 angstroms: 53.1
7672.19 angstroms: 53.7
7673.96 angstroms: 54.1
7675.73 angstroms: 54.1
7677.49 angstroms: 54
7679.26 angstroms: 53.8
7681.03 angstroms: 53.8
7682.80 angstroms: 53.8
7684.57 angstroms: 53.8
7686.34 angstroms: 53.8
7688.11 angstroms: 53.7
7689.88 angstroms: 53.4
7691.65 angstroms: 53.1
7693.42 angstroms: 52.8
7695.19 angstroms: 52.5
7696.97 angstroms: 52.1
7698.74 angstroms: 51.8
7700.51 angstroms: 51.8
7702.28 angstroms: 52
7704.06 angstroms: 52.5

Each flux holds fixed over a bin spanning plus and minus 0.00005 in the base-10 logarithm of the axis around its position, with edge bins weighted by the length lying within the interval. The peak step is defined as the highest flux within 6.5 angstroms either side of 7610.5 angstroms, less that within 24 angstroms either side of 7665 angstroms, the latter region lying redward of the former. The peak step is -0.9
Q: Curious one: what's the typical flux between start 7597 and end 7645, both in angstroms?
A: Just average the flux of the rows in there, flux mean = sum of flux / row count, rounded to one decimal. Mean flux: 54.5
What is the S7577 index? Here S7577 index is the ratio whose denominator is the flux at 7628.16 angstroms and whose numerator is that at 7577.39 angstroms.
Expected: 1.00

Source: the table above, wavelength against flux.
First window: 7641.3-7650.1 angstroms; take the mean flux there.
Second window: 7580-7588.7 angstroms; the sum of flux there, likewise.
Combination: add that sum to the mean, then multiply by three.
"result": 975.5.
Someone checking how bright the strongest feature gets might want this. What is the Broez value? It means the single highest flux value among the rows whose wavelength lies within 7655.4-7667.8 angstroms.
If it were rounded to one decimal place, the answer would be 53.0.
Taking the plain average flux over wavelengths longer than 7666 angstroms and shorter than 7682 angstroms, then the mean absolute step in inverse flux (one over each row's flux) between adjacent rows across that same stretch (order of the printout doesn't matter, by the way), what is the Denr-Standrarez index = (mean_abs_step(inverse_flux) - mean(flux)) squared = 2849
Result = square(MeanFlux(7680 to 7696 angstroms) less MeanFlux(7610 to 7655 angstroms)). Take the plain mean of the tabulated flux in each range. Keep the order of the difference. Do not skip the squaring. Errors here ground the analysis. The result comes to 1.3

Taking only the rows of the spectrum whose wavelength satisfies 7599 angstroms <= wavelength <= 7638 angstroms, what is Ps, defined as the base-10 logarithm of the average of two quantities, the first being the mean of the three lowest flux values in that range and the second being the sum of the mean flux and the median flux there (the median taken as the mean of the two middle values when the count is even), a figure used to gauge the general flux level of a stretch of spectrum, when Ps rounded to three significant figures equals 1.91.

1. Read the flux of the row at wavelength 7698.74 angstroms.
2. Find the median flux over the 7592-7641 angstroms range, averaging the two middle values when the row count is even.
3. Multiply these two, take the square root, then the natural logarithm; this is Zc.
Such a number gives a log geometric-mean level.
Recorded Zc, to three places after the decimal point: 3.975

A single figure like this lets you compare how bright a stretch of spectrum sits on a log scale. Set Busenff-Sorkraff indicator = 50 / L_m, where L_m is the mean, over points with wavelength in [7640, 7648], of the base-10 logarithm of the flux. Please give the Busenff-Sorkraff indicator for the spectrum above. 28.62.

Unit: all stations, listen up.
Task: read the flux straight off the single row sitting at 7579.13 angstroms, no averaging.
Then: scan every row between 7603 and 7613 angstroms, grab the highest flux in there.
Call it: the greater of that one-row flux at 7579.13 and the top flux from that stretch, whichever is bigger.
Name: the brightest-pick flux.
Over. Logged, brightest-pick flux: 55.3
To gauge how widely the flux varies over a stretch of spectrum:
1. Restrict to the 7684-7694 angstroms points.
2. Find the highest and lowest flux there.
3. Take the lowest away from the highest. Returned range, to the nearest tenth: 1.0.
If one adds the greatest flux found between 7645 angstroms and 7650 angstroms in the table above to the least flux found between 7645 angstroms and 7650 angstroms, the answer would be 112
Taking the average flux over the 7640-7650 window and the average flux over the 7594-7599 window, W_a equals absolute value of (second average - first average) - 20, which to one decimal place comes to -19.1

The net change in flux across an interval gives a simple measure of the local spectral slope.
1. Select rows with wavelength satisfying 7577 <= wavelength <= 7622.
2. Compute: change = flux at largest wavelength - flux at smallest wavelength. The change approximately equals -2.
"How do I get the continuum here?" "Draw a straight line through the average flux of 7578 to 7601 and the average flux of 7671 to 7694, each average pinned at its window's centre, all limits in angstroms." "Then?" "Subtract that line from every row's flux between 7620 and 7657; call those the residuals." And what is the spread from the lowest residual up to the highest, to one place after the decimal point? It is 3.5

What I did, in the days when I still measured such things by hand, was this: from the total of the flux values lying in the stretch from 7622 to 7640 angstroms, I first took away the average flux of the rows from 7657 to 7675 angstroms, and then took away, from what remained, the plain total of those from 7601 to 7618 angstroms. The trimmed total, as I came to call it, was -48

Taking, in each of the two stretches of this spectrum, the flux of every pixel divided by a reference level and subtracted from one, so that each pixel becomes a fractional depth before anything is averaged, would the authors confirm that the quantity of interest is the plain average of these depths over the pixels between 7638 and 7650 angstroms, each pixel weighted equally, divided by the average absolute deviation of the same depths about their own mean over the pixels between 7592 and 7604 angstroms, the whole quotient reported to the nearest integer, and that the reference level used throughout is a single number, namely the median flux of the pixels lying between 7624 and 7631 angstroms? -6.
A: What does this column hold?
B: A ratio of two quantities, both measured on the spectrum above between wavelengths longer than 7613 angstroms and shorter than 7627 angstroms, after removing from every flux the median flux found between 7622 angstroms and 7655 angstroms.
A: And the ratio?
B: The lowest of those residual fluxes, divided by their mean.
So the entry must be 1.2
